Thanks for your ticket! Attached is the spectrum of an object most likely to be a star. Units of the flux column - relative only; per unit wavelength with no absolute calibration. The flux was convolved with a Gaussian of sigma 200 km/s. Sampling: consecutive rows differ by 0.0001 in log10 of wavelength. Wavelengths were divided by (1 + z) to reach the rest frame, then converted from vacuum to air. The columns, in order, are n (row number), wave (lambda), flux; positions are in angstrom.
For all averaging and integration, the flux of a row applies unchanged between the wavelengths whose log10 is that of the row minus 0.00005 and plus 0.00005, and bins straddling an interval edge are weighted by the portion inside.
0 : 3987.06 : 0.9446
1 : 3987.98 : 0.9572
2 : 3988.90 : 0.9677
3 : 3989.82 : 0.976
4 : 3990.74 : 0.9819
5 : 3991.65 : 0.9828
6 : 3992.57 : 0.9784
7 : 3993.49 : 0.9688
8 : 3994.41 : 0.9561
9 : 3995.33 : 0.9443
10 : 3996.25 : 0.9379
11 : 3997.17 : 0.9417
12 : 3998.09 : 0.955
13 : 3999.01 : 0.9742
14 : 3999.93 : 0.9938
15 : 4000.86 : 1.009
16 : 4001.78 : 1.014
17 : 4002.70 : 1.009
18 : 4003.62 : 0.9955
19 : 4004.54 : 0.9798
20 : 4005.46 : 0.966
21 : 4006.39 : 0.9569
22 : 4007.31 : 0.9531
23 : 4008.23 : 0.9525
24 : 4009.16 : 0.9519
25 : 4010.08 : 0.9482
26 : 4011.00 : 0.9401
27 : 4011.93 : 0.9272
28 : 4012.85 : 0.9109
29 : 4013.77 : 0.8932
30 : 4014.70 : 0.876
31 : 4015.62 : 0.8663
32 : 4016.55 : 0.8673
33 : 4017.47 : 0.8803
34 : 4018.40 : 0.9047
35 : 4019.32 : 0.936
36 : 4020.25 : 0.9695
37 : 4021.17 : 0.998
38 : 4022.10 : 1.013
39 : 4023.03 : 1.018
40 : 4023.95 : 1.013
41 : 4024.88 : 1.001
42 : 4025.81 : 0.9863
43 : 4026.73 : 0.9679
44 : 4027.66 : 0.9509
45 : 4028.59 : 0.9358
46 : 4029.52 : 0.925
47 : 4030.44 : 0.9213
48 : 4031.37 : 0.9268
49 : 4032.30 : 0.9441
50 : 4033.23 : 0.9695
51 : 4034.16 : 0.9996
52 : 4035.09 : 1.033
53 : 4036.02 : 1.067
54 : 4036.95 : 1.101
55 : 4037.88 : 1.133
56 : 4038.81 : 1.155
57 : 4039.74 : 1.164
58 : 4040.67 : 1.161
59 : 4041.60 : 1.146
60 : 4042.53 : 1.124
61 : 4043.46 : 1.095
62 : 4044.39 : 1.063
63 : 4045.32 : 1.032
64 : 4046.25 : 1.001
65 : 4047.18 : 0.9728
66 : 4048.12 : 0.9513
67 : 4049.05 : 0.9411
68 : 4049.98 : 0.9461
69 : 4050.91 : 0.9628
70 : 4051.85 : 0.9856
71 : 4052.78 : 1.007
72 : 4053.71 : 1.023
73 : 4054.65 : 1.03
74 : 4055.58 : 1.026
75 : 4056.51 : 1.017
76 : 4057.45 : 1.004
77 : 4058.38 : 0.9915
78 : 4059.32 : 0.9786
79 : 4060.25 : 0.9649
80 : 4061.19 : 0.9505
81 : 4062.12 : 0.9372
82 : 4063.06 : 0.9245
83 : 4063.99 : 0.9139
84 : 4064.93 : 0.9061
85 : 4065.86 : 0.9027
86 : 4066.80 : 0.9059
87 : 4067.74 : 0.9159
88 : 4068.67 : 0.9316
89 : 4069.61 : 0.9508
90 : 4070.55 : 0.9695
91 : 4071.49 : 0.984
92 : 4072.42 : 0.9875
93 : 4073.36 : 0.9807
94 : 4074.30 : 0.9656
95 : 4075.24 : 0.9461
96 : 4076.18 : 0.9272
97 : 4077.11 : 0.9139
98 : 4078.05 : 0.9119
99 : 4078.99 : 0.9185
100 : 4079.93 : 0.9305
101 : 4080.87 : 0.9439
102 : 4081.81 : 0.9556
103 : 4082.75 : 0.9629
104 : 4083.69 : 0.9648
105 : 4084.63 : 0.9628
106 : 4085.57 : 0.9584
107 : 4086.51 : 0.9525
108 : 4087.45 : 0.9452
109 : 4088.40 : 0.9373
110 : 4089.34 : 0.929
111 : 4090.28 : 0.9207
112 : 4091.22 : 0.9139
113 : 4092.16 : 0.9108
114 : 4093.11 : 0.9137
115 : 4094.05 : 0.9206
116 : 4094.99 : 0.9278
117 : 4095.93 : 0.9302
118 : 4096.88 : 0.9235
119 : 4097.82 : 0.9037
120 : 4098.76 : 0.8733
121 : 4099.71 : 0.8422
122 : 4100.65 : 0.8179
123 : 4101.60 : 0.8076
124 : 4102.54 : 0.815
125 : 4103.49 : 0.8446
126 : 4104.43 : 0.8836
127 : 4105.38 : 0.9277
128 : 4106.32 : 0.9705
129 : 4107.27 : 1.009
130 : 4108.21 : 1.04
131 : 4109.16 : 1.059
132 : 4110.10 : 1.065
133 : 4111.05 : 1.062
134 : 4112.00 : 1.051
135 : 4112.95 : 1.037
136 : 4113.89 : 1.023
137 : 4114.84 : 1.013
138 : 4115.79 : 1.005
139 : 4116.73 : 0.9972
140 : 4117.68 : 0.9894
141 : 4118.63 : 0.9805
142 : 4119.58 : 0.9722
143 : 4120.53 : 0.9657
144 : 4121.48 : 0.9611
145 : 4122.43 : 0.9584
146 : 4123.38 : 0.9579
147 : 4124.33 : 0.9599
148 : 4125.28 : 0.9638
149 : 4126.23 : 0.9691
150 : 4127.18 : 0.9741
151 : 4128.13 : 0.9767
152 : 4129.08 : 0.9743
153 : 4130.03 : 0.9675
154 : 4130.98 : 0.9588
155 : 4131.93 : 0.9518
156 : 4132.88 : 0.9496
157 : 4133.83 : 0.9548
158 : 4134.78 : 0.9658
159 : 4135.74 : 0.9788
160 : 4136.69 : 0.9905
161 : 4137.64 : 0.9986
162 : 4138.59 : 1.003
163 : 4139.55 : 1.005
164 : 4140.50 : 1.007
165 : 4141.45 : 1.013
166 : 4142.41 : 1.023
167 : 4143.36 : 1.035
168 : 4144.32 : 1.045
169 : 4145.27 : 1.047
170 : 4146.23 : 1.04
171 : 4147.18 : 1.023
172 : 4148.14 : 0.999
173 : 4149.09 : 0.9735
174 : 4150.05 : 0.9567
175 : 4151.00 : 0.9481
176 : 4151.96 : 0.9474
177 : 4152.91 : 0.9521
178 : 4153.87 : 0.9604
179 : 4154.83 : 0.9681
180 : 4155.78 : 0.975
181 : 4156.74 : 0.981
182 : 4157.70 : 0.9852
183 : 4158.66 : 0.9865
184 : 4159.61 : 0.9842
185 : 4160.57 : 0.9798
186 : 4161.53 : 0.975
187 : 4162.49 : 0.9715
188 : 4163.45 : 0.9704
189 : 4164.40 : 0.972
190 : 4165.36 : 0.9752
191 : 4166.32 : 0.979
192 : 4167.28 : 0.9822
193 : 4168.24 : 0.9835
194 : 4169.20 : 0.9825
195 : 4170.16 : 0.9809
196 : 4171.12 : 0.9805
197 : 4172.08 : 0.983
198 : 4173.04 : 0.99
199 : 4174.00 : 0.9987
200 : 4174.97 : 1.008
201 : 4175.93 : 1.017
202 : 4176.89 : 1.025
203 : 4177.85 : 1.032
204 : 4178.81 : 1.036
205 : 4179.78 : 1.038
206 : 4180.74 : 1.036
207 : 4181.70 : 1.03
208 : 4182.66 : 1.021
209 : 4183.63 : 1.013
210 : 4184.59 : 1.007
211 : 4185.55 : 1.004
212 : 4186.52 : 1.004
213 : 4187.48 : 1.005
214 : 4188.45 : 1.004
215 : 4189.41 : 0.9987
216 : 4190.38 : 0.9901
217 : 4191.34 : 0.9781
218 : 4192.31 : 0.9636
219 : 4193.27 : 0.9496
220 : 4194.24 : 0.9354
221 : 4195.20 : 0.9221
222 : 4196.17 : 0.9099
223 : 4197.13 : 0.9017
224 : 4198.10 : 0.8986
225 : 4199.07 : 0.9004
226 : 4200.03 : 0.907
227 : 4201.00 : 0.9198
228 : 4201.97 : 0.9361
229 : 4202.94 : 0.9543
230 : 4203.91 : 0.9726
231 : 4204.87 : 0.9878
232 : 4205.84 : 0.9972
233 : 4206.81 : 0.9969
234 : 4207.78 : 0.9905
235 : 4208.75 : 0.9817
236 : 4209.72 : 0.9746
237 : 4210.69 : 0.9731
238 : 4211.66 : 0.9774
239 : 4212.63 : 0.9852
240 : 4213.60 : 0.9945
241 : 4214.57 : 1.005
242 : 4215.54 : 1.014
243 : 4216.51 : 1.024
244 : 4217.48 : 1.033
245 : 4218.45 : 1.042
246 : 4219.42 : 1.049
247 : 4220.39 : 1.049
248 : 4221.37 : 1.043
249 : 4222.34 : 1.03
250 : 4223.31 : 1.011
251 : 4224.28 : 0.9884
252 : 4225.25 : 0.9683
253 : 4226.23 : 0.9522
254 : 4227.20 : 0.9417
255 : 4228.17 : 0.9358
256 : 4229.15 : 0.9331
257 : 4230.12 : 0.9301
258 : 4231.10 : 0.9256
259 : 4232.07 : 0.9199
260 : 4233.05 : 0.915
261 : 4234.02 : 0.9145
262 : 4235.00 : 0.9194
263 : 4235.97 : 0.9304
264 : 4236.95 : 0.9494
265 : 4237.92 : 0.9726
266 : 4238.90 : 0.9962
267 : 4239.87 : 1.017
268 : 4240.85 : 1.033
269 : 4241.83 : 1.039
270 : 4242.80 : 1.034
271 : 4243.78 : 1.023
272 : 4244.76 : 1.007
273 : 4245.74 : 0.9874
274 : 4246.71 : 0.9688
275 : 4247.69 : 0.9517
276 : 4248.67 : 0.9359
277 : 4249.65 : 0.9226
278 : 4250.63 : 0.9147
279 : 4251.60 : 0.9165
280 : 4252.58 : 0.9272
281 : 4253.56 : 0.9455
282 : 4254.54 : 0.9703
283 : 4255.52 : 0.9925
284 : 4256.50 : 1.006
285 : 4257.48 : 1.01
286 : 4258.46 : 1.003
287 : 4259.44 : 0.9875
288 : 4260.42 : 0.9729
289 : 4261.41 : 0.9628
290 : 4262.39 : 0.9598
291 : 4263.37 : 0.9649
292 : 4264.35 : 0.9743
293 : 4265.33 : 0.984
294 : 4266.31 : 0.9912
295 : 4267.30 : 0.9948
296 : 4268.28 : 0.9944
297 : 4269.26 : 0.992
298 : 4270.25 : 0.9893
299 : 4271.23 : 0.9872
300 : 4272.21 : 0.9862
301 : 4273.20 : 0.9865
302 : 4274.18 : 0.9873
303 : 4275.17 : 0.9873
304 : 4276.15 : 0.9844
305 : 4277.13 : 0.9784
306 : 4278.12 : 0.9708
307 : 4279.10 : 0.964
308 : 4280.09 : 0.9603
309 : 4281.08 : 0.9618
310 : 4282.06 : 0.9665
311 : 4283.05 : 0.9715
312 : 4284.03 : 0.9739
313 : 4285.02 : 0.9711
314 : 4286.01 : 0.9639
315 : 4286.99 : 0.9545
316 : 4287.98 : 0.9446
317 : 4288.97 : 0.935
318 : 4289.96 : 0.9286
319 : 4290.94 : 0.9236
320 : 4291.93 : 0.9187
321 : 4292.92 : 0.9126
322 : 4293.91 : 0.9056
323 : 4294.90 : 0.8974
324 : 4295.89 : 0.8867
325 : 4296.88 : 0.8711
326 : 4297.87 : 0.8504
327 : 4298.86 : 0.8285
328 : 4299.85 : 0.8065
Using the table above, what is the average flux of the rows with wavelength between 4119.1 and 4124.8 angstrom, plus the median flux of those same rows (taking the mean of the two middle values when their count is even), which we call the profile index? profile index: 1.92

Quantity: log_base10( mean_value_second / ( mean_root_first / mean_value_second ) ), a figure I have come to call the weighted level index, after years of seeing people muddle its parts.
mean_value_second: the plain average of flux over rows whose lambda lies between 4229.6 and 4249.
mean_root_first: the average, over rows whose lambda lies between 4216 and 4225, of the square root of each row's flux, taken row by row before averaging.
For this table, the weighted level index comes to -0.034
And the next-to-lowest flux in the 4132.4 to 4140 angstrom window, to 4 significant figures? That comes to 0.9548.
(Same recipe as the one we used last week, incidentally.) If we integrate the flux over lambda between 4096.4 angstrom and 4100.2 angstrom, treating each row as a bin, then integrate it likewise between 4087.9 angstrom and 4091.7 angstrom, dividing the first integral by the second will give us 0.96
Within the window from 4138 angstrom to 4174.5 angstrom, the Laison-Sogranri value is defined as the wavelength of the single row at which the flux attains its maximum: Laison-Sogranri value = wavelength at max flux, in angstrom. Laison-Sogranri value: 4145.27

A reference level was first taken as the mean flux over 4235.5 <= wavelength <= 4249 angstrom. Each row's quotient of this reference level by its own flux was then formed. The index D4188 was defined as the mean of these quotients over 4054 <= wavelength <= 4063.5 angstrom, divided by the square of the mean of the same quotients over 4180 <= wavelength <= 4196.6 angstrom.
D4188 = 1.00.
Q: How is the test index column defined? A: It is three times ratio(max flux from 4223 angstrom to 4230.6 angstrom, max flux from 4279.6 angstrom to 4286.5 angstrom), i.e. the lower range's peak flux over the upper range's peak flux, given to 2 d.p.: 3.11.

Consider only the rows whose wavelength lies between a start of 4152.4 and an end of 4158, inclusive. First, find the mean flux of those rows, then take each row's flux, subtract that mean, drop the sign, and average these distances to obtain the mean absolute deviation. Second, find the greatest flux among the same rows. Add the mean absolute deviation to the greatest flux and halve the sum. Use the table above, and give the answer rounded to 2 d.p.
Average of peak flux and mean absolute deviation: 0.50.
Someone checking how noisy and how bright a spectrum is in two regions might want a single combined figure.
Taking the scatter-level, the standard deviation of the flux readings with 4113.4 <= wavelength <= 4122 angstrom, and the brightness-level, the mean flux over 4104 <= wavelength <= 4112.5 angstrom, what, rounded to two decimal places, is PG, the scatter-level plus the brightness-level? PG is 1.03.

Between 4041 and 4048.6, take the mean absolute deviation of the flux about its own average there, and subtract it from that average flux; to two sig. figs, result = 0.99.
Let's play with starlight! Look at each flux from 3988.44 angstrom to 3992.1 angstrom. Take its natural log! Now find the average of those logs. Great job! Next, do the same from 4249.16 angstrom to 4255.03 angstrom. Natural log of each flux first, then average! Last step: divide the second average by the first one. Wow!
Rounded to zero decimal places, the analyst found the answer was 3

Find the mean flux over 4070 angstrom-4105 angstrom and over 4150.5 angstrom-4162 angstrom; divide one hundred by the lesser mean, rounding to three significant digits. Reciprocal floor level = 109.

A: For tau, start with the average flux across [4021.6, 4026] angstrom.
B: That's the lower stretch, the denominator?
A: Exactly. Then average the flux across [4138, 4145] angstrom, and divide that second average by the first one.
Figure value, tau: 1.01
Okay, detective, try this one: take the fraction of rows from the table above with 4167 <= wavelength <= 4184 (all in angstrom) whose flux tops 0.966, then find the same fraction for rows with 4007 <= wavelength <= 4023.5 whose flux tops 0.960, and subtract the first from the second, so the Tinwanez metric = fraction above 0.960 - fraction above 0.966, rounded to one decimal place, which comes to -0.8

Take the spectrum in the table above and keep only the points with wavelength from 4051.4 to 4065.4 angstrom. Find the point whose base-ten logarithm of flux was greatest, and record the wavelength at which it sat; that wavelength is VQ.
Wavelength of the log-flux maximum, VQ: 4054.65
